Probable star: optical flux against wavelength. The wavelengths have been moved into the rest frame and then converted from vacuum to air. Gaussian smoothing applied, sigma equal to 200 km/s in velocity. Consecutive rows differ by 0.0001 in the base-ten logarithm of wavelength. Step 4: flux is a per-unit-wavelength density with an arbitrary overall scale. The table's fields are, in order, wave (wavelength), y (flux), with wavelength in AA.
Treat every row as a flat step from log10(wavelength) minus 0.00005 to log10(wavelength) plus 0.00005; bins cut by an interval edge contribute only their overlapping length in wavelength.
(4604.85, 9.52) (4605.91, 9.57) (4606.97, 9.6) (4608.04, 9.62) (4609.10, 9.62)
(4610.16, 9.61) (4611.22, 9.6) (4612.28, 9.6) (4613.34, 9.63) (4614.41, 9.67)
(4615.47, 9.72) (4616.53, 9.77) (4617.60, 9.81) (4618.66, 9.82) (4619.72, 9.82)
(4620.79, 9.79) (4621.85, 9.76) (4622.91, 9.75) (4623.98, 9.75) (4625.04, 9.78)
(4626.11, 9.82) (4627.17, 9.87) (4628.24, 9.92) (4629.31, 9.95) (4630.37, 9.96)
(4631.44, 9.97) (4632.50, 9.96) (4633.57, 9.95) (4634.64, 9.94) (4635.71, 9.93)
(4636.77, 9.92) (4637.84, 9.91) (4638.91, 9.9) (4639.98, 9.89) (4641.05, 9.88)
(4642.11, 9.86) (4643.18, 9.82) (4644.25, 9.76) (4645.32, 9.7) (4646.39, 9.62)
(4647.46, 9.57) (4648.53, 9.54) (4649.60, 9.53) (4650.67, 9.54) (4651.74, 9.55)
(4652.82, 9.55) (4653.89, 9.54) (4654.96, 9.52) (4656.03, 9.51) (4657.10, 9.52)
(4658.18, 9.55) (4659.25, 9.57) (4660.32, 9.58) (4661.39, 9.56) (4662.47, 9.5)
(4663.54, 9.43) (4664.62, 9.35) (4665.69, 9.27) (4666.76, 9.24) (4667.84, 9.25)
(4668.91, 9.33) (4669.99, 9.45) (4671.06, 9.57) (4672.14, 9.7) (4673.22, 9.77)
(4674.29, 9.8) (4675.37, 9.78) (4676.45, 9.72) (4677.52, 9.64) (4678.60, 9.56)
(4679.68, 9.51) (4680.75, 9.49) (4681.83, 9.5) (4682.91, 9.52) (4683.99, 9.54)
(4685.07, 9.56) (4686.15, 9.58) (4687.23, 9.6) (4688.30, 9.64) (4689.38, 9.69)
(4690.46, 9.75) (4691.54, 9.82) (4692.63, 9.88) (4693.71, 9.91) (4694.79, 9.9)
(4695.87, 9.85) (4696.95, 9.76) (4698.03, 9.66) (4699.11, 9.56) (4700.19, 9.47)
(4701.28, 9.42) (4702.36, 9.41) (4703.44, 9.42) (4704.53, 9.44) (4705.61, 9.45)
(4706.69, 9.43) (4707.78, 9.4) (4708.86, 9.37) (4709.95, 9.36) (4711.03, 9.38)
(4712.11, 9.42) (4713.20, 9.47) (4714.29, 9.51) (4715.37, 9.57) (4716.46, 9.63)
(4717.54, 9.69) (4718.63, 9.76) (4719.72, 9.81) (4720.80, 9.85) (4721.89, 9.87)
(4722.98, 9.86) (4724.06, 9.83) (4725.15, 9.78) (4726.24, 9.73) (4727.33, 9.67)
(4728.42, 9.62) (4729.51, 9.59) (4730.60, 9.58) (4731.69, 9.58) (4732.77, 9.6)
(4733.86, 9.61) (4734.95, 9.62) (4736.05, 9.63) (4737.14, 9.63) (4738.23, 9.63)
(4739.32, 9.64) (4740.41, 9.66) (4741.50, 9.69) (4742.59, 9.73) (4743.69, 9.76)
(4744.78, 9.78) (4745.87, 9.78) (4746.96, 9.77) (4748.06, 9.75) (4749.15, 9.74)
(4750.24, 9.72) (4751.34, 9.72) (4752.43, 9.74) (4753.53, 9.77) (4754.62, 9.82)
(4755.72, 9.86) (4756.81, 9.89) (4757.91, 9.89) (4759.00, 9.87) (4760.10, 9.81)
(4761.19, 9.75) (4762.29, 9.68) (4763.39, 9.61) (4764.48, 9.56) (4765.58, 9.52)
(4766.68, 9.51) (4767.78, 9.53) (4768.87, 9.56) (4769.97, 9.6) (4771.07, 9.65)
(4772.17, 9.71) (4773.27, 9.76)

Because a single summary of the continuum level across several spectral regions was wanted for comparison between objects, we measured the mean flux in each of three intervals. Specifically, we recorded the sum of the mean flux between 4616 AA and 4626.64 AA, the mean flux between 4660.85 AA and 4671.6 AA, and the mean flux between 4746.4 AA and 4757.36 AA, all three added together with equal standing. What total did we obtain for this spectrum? 29.0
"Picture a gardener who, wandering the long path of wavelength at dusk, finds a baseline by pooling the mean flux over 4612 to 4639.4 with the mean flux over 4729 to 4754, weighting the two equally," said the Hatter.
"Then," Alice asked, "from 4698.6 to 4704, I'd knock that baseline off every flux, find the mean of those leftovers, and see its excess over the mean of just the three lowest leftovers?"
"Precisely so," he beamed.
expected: 0.039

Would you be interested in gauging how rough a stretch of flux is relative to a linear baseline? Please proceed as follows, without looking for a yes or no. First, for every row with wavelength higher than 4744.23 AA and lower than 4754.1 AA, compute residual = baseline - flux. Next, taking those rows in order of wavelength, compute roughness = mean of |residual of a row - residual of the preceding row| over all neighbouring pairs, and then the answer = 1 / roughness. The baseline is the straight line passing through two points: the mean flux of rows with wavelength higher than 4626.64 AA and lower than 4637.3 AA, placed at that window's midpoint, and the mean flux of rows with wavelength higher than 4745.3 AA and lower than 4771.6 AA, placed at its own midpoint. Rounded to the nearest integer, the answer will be 73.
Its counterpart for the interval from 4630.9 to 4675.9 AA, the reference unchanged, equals 28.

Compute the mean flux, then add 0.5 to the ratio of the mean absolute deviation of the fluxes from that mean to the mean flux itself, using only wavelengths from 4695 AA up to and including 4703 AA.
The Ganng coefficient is 0.515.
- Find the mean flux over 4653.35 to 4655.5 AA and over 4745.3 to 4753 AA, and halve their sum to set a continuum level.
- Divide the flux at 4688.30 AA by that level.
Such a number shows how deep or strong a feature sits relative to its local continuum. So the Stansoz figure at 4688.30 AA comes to 1.00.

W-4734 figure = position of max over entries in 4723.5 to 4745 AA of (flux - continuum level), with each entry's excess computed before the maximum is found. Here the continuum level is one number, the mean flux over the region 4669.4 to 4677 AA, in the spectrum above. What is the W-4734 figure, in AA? 4724.06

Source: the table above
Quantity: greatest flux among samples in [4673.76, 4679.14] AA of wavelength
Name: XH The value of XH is 9.8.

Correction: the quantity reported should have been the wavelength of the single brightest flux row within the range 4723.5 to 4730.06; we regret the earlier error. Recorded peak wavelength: 4724.06 AA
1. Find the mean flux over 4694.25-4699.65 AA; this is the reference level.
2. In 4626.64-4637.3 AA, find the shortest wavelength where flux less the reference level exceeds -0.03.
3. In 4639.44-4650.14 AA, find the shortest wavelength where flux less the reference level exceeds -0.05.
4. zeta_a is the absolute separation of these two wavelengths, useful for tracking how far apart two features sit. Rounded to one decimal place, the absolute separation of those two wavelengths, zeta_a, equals 12.8 AA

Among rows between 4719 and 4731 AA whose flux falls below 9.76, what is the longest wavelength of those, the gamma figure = 4730.60 AA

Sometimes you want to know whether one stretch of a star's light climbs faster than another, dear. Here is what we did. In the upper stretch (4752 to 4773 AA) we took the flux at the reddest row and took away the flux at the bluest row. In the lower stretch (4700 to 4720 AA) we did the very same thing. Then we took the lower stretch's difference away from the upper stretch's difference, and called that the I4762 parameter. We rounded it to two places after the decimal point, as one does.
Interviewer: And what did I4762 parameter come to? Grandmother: -0.37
